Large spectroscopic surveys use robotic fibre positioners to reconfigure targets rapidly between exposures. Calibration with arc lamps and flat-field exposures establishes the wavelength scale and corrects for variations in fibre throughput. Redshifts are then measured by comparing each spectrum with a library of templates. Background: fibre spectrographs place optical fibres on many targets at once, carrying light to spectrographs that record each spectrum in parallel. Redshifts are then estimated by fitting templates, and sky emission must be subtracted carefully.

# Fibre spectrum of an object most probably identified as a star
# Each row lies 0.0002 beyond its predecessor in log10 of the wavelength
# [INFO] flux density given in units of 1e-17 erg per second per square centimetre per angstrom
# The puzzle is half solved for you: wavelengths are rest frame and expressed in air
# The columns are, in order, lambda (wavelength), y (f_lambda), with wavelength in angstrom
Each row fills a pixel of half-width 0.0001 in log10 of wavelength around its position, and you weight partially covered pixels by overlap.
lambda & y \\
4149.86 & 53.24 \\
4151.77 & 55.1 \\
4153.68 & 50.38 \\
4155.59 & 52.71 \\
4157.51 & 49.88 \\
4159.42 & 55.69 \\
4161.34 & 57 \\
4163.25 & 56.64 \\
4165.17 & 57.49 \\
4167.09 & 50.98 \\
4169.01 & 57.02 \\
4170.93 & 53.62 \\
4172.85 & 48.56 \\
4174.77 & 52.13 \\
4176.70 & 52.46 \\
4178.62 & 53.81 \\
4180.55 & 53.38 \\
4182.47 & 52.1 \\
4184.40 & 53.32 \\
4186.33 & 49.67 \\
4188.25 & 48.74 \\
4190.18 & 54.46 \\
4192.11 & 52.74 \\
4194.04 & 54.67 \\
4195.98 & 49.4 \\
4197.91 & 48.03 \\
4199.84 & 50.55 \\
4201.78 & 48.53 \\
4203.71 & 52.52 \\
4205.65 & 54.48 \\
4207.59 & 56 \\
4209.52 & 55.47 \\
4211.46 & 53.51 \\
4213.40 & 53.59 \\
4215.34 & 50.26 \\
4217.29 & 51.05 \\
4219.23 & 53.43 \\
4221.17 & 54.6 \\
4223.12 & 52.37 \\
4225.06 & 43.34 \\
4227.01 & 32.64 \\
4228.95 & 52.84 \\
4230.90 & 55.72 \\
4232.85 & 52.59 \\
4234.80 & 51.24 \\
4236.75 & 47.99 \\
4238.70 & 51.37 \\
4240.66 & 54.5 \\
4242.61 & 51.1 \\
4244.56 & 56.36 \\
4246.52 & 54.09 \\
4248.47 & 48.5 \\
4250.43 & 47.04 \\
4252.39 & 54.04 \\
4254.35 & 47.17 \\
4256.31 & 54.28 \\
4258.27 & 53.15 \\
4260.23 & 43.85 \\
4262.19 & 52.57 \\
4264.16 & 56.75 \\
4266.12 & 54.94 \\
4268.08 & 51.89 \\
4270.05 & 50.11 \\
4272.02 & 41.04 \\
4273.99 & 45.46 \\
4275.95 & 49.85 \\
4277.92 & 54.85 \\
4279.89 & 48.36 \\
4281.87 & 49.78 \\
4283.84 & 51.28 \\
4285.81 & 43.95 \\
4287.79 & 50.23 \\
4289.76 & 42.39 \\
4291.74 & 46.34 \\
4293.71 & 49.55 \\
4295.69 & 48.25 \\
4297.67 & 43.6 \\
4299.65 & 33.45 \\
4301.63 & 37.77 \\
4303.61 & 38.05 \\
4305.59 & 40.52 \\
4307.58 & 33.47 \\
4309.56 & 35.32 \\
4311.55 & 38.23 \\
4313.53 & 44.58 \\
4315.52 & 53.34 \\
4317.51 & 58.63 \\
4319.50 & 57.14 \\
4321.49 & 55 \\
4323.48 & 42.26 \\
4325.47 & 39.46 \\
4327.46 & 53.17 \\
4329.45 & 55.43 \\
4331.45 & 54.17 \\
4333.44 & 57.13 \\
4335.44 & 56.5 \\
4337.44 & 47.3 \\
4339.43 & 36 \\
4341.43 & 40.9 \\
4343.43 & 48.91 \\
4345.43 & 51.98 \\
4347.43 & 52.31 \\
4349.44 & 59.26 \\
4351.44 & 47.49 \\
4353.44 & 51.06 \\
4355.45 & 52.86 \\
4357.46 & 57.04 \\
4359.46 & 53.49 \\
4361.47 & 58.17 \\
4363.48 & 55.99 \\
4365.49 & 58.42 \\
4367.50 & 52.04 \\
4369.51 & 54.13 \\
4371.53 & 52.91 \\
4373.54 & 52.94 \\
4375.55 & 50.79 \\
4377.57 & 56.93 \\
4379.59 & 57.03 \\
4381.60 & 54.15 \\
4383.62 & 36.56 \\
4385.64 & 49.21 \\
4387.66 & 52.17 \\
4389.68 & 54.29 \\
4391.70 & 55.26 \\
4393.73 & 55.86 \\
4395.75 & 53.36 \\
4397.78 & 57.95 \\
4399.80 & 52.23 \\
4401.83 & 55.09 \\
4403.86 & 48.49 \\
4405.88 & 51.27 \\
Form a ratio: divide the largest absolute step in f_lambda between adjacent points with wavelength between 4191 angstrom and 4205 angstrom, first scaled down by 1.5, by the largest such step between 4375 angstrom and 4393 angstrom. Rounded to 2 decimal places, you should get 0.20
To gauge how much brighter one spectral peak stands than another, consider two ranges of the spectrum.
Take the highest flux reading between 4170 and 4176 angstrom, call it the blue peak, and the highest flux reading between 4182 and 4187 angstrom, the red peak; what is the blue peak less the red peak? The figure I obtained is 0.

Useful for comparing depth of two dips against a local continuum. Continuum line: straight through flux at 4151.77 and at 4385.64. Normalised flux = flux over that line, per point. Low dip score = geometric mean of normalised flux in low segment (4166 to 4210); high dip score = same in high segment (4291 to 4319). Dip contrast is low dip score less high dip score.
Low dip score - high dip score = 0.14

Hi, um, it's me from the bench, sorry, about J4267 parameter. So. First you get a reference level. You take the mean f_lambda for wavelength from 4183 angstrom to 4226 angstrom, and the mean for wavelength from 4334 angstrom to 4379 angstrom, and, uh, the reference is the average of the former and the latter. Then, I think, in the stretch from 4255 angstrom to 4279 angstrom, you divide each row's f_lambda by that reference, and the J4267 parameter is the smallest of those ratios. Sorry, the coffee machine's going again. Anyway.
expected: 0.79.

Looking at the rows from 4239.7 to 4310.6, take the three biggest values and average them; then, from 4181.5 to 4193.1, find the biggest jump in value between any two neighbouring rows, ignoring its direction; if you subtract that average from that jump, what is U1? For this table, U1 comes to -50.3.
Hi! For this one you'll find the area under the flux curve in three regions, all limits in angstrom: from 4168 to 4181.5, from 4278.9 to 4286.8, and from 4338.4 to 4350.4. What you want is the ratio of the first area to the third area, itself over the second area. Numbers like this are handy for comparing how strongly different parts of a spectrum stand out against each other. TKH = 0.003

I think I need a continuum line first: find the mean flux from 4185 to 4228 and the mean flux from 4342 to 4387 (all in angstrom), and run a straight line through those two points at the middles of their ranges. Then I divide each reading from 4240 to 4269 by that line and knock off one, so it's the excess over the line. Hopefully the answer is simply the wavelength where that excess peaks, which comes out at 4264.16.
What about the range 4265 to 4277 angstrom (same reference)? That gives 4266.12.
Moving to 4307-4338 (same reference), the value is 4317.51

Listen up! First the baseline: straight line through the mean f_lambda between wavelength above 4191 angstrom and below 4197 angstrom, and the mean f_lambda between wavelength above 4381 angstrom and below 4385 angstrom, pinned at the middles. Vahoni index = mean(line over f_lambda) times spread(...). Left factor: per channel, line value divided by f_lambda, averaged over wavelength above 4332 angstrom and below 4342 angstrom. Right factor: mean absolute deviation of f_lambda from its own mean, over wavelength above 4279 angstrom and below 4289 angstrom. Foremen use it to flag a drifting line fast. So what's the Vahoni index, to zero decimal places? 2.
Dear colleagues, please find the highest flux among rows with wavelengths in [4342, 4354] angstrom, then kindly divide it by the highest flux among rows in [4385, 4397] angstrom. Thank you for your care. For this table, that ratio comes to 1.06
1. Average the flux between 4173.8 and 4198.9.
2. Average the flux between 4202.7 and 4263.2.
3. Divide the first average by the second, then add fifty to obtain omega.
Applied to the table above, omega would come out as 51.01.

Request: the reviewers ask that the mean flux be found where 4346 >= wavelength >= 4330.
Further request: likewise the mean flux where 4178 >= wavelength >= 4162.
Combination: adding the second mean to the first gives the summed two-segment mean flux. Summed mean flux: 103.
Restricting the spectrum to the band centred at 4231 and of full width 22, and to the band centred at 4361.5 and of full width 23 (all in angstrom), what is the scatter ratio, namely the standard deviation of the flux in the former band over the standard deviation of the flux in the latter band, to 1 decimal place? 2.0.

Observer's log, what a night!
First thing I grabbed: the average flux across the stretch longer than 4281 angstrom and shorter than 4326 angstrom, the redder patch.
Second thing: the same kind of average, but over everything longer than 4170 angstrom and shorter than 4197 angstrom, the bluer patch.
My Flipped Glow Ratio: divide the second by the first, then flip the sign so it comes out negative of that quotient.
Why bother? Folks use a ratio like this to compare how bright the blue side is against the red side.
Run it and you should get -1.16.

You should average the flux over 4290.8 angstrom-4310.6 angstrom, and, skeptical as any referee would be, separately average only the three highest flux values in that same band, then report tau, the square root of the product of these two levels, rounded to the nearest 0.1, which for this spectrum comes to 44.2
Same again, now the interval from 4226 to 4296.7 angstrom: 53.0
